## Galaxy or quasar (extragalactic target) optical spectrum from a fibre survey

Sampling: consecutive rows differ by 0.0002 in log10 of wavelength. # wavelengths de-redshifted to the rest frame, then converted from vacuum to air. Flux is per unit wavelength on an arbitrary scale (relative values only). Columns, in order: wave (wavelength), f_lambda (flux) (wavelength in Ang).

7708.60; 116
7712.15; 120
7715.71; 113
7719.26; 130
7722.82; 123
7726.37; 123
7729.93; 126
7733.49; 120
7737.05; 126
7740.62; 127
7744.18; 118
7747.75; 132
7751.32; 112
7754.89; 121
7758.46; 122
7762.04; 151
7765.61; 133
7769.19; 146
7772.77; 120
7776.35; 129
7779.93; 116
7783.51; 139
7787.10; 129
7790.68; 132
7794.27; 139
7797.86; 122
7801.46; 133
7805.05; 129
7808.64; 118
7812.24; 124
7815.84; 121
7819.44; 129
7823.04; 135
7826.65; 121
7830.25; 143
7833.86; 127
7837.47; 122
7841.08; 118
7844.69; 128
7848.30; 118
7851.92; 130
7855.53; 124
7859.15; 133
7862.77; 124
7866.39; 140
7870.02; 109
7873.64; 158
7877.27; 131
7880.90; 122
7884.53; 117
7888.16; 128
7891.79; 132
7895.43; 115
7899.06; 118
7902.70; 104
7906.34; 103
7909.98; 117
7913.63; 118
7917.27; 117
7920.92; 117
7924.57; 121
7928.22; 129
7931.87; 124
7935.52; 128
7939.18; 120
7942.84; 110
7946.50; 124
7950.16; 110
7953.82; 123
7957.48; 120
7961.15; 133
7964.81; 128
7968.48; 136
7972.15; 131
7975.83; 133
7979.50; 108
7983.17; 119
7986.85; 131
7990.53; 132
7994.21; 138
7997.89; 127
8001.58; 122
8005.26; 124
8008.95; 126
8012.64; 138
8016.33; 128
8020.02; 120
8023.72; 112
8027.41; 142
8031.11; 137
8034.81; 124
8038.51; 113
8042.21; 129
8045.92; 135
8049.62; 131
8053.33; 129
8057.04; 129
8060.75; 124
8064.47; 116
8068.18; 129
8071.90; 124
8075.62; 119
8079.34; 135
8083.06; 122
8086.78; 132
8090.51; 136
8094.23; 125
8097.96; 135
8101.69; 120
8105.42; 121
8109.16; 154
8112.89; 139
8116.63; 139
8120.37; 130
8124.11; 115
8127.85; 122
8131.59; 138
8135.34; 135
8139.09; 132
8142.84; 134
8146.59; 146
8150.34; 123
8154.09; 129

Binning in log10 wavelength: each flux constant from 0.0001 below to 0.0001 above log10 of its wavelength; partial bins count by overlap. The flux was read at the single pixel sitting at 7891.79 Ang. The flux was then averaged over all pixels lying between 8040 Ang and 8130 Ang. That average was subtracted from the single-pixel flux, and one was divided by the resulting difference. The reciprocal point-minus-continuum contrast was 0.3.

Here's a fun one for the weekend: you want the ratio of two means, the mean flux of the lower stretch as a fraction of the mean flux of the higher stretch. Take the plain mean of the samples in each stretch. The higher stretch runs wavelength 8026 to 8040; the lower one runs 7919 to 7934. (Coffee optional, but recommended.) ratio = 0.95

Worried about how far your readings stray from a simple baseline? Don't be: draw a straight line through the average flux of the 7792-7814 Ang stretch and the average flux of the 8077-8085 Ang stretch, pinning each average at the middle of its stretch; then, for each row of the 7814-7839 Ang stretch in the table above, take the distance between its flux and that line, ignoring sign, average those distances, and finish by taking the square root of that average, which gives 2.5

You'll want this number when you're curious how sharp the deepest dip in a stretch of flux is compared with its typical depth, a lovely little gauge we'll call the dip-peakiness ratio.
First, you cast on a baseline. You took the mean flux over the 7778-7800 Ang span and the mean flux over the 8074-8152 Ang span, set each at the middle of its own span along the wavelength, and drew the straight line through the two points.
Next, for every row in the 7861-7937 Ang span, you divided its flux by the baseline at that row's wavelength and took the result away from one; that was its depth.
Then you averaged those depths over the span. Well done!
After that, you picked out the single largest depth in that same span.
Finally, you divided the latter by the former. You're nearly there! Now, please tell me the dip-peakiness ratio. 4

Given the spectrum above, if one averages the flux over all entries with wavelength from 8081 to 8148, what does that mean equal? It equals 131.9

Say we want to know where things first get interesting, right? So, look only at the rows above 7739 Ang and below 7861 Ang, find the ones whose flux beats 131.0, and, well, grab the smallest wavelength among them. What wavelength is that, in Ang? 7747.75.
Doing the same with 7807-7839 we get 7823.04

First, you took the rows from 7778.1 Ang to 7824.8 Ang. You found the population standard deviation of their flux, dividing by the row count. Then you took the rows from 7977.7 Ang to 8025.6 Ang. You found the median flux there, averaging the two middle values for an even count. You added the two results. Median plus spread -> 133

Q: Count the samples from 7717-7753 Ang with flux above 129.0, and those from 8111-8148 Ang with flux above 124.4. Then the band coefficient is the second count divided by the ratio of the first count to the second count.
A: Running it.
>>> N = 32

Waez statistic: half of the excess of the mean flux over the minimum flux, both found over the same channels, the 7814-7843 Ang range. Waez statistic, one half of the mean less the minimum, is 4.5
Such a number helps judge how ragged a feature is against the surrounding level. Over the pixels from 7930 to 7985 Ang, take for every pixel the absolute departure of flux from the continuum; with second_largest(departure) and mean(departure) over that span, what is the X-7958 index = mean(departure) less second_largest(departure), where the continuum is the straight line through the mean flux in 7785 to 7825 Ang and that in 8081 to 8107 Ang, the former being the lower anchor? -10.2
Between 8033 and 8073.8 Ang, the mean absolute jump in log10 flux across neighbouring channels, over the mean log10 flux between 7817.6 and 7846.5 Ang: 0.0117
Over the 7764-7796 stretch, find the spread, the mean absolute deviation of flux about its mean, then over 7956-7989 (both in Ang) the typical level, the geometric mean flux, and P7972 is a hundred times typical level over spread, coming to 1788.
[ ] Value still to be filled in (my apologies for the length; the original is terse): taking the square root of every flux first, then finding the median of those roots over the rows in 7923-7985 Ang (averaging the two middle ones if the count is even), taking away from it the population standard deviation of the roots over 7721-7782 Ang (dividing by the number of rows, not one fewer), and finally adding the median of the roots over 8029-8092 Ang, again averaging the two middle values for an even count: 22.1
